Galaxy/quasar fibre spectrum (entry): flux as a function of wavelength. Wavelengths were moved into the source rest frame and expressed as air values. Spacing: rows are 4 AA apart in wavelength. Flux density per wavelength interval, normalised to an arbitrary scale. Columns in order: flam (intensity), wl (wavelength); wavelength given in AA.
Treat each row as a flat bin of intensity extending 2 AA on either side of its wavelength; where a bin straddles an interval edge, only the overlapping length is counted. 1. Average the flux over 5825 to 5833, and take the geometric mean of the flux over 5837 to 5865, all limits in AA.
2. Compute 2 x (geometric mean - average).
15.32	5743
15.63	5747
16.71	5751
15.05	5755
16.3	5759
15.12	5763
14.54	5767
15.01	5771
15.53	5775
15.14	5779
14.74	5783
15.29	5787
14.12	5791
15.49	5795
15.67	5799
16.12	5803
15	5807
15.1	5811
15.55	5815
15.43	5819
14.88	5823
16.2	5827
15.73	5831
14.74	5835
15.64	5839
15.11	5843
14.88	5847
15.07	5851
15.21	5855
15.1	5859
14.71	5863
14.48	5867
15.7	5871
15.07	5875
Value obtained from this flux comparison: -1.7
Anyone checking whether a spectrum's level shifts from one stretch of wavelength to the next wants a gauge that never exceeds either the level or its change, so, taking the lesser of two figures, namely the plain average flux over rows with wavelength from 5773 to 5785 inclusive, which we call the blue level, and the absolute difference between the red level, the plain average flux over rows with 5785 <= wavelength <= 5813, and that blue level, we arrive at 0.12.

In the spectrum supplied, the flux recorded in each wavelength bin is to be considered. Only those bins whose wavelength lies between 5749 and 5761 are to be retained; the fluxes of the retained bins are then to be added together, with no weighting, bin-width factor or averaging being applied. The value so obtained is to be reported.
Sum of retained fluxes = 48.1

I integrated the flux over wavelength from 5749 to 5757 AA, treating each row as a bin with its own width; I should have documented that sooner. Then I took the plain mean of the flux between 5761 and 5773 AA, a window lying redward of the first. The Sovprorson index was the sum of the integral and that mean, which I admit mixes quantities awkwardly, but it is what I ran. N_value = 142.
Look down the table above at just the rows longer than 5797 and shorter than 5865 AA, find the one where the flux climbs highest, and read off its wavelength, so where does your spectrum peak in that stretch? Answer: 5827 AA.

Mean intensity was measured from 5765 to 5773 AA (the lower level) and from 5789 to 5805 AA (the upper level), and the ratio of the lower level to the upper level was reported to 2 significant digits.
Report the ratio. 0.96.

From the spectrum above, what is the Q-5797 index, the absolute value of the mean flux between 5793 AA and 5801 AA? 15.6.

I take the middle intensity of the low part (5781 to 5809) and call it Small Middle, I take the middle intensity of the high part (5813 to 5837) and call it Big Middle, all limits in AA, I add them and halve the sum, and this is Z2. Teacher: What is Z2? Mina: 15.4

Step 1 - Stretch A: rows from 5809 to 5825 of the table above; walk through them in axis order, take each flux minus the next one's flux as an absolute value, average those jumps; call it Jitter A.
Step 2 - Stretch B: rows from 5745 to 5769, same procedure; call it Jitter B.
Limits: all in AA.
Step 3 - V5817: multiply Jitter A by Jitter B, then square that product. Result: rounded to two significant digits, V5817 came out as 0.18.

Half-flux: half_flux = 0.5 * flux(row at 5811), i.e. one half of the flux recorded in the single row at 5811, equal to 7.55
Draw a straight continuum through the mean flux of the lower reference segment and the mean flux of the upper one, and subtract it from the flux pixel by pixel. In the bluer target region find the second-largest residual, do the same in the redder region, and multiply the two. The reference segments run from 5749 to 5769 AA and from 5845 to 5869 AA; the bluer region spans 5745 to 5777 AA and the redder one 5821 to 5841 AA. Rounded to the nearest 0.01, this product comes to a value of 0.49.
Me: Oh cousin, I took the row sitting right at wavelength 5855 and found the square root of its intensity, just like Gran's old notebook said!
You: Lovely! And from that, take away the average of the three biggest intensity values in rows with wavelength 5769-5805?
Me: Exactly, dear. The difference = -11.9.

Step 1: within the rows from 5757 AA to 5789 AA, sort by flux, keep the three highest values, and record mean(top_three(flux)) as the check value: 15.71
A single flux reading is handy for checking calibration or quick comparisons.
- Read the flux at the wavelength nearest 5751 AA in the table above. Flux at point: 16.71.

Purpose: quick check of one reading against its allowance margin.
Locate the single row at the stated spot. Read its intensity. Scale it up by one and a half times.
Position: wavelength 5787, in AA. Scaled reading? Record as 22.9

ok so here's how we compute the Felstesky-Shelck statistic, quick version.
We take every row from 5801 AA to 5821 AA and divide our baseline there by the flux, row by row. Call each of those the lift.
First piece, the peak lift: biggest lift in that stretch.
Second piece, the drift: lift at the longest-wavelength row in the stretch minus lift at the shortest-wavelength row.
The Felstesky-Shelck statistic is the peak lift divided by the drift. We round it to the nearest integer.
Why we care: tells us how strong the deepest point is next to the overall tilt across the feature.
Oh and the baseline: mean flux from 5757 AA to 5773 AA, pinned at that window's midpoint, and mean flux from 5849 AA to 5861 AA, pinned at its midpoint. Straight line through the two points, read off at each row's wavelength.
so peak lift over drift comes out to 25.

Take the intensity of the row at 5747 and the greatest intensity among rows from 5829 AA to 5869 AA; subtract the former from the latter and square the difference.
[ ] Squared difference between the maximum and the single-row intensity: 0.01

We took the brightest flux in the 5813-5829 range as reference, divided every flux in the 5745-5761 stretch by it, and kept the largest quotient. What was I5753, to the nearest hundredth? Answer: 1.03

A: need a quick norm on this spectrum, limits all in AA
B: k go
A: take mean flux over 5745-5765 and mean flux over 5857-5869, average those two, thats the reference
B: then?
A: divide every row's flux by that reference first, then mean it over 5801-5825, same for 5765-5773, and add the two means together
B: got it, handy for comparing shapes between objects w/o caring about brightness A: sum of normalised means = 1.97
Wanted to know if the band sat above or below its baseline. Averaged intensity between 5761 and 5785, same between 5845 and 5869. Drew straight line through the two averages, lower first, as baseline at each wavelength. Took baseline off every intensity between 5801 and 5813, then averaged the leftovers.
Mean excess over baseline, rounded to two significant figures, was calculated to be 0.44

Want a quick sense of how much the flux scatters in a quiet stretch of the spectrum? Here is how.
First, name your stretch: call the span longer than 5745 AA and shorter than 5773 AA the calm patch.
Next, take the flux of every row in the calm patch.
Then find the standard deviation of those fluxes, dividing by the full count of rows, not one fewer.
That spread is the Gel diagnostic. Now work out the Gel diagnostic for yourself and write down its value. 0.72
